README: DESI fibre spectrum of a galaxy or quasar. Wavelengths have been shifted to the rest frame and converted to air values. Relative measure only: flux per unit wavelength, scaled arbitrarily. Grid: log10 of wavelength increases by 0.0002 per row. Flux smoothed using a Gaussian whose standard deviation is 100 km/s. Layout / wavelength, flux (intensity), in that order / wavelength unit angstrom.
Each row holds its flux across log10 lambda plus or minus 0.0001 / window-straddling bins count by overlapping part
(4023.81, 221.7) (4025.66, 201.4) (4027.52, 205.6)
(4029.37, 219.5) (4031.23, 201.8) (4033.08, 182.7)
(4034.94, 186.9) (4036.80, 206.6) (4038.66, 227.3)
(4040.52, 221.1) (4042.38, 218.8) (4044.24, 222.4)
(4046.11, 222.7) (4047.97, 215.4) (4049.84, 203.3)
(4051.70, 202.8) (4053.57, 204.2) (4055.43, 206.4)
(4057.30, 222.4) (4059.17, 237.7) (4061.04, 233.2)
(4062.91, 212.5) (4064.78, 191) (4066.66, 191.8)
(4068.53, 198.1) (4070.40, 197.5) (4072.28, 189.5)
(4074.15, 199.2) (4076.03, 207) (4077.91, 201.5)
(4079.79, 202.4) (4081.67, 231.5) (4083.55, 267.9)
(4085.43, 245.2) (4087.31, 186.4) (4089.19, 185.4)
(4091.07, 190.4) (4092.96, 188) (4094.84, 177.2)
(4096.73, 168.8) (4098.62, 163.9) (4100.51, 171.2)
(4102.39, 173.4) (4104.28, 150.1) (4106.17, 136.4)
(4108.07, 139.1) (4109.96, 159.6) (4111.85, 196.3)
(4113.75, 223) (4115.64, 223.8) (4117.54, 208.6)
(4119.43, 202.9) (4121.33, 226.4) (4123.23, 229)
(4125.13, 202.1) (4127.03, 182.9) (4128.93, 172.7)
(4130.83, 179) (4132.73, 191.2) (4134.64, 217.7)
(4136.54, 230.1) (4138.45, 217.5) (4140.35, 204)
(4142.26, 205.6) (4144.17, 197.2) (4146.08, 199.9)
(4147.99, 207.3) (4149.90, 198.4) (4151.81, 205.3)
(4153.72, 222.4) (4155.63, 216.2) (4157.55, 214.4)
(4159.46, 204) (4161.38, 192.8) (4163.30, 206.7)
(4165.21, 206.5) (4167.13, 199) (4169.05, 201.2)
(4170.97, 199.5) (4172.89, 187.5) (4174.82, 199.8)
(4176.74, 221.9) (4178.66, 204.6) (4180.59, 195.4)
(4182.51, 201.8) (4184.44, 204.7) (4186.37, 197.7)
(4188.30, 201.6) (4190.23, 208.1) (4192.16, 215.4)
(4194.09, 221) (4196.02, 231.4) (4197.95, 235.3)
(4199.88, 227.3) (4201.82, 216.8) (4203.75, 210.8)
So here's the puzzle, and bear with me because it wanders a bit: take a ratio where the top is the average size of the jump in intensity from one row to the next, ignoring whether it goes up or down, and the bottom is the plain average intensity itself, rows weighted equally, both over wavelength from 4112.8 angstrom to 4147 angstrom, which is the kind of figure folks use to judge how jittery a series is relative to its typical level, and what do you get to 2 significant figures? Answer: 0.057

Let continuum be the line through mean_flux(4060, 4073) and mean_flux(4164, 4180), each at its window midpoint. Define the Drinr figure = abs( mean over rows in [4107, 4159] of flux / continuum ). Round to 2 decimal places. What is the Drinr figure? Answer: 1.00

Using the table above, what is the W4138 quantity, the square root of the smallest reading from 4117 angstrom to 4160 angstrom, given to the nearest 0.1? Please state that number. 13.1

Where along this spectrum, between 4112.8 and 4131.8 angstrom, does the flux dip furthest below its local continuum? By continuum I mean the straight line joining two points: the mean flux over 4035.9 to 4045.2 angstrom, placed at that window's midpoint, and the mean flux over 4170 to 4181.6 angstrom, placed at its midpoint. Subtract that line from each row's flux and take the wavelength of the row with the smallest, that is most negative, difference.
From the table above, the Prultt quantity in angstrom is 4128.93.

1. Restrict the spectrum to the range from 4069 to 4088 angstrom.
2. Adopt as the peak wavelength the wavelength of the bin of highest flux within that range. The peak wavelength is 4083.55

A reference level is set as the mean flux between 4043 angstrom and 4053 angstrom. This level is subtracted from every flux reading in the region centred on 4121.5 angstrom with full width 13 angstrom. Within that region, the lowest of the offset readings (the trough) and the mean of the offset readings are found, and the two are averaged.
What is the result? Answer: -16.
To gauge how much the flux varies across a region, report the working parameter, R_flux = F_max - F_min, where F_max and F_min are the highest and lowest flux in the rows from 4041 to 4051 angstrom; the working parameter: 19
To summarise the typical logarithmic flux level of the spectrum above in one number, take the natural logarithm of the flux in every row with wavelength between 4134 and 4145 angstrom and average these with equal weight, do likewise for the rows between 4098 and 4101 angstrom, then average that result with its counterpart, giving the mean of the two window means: 5.24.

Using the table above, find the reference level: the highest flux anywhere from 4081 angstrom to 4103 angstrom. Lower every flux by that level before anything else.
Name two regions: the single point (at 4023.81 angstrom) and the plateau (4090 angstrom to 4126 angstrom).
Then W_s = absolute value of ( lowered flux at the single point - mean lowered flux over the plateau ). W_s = 35.9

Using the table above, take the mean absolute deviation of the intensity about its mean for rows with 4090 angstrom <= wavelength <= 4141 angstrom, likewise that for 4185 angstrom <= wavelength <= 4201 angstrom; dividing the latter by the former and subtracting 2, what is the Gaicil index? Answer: -1.5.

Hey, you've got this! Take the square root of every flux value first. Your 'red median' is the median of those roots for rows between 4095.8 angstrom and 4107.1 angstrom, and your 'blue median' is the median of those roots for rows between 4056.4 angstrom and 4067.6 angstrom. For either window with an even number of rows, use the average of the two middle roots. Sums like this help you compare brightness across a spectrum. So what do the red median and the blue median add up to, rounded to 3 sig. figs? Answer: 27.6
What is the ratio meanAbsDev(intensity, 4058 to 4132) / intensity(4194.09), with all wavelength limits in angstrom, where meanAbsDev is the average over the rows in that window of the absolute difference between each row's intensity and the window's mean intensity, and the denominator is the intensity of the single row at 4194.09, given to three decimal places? 0.099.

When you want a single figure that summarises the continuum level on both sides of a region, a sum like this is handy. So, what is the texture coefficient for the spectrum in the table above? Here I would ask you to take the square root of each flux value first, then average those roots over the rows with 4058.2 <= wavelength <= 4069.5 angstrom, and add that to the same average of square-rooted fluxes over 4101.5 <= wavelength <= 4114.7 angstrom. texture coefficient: 27.4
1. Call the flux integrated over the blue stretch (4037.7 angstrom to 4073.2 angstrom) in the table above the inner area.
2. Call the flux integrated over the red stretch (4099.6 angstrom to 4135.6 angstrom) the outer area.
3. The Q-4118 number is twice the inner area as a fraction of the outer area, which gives 2.21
